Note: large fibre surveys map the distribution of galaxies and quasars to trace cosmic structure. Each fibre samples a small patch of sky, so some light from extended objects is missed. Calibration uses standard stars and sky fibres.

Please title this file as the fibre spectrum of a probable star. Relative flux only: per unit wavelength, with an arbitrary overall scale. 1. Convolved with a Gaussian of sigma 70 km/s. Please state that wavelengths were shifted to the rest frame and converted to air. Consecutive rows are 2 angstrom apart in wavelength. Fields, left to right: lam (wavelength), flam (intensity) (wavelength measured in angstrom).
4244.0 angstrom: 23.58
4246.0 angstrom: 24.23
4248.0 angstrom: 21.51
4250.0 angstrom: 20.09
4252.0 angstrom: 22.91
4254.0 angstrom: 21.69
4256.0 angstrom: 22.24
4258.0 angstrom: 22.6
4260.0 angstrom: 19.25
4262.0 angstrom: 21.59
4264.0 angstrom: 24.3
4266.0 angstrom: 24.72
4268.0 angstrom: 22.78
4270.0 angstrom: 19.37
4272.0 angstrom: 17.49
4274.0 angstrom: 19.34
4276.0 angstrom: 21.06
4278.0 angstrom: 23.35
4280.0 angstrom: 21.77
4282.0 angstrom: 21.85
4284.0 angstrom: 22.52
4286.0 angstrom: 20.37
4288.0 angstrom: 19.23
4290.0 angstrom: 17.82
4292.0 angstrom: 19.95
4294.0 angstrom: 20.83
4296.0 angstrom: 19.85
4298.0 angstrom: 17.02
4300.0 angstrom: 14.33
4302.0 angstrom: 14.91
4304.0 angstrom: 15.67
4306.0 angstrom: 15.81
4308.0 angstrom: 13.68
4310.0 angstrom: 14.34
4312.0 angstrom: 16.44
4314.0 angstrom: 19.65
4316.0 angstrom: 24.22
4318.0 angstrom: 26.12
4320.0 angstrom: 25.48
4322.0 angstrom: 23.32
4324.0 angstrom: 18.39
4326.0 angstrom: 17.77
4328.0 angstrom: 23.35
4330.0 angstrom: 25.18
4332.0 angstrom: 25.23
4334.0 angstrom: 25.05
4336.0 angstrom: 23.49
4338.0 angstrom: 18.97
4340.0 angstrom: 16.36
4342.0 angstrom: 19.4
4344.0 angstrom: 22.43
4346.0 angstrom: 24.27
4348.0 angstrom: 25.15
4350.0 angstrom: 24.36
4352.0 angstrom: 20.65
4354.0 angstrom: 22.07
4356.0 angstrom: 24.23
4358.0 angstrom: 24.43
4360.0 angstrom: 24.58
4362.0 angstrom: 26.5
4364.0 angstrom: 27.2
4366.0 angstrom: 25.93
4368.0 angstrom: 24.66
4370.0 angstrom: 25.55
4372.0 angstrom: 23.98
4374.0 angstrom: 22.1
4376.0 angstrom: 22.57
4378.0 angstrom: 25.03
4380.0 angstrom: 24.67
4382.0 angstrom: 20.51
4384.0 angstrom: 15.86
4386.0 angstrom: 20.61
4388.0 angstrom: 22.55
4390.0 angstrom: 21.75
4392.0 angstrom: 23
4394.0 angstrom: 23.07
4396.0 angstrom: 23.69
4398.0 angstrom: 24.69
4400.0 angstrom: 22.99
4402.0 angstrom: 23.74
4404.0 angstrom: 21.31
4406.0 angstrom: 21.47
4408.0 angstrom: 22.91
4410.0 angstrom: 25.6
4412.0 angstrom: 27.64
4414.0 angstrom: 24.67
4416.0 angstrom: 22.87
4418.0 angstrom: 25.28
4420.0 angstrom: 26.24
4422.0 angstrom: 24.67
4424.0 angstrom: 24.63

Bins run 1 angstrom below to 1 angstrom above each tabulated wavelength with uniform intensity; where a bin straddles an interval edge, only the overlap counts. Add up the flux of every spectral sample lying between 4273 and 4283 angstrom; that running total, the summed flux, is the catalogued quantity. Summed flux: 107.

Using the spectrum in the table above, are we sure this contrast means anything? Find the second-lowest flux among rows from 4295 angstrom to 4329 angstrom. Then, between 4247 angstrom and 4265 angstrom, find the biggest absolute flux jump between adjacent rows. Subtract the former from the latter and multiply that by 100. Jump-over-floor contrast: -1098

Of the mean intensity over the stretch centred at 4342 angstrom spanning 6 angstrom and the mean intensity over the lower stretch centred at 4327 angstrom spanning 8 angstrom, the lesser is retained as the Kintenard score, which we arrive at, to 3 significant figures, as 19.4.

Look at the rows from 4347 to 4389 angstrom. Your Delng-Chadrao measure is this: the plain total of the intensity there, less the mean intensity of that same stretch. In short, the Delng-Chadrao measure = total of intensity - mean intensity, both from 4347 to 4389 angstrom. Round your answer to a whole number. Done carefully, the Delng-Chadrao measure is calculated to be 470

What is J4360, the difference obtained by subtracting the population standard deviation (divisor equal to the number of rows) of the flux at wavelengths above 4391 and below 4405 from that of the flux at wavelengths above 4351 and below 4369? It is 1.0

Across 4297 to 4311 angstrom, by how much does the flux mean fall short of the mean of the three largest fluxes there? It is 1.1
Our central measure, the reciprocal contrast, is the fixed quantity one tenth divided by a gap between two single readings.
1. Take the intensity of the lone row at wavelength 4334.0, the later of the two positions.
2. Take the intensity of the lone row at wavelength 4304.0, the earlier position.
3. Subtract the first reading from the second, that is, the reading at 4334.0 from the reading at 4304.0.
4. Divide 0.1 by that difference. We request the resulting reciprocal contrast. -0.011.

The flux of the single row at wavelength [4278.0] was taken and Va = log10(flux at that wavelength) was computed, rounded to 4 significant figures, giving 1.368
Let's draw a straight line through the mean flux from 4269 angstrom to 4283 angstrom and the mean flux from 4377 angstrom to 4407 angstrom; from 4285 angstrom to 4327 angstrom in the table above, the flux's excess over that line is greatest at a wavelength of 4318.0 angstrom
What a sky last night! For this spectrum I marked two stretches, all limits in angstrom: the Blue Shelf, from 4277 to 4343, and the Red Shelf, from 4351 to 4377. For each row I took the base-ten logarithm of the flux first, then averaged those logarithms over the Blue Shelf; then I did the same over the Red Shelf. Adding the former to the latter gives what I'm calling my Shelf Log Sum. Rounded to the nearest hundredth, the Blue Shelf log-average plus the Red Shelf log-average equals 2.68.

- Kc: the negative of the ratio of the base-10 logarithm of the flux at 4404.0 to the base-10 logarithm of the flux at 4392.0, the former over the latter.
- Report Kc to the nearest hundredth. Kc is -0.98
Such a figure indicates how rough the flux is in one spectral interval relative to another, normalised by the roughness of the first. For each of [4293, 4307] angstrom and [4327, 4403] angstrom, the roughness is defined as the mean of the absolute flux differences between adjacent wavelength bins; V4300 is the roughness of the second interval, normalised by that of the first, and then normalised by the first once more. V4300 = 1.0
